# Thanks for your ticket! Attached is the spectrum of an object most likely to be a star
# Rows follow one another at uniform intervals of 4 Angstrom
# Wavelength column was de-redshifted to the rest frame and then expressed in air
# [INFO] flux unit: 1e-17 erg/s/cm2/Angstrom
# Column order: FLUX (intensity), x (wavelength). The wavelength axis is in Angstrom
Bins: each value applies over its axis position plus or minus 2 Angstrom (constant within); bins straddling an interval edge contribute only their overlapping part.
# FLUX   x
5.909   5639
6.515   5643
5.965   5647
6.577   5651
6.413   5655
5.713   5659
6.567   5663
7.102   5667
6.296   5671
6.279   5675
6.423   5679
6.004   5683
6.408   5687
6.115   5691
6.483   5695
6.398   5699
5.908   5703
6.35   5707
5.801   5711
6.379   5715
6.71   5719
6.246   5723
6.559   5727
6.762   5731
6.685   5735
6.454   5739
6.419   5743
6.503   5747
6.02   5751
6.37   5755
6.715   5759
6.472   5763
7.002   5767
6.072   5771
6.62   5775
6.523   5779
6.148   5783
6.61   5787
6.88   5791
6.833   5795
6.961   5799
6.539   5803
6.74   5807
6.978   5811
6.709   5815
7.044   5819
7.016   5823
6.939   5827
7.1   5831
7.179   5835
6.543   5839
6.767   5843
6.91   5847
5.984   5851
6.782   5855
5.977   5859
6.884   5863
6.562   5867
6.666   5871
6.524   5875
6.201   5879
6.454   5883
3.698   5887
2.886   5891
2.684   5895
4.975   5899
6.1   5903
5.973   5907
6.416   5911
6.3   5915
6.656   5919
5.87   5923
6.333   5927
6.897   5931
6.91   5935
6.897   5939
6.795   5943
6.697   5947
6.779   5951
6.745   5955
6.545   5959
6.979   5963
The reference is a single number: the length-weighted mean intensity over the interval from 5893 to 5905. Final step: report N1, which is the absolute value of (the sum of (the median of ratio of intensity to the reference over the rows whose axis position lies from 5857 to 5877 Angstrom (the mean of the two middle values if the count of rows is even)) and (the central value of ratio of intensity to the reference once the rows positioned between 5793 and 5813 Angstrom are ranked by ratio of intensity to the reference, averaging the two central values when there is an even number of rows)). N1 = 2.92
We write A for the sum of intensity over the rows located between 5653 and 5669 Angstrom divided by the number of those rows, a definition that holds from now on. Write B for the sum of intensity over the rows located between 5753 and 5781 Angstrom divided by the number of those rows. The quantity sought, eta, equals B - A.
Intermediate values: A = 6.4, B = 6.54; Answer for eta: 0.1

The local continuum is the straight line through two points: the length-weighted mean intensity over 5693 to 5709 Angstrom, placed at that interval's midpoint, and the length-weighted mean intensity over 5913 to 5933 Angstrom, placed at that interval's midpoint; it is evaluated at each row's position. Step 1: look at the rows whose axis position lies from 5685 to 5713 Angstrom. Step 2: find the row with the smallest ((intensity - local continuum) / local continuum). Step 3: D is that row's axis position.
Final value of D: 5711 Angstrom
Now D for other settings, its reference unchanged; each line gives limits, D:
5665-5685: 5683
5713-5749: 5723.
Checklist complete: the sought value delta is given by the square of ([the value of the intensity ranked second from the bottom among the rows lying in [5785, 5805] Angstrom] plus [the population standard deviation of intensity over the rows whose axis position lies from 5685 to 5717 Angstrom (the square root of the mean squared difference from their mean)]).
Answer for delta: 46.9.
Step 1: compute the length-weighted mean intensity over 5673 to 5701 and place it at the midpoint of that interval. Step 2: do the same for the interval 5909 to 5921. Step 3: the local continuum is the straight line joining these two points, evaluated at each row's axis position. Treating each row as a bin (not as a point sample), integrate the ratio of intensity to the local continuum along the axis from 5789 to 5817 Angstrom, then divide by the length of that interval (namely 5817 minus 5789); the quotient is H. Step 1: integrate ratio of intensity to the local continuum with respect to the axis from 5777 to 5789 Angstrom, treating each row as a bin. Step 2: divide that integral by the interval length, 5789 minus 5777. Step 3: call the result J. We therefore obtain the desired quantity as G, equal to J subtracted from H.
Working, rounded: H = 1.07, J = 1.01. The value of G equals 0.06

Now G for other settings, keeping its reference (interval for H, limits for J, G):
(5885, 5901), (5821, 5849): -0.53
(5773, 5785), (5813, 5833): -0.08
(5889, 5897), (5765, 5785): -0.59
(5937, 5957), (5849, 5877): 0.04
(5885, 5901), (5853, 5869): -0.47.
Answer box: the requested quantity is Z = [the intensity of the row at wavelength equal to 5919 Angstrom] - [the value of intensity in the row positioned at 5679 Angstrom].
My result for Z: 0.2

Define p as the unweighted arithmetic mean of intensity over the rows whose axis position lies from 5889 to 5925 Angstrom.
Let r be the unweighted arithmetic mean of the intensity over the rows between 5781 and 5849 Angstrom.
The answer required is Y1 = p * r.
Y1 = 36.3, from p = 5.32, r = 6.8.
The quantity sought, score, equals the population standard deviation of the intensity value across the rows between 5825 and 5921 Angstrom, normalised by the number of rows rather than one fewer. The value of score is 1.22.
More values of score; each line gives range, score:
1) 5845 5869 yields 0.40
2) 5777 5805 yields 0.26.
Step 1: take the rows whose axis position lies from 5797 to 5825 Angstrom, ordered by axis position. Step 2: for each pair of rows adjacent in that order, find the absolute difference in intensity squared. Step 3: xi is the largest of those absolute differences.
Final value 6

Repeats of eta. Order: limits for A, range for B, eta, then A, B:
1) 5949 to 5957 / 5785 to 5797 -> 0.0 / 6.8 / 6.77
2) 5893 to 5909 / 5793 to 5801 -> 2.0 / 4.9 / 6.90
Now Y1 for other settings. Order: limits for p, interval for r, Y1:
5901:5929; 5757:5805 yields 41.2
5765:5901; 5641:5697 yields 40.0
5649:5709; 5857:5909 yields 34.9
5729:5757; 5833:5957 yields 39.8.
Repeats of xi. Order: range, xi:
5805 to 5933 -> 28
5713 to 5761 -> 6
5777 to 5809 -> 6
